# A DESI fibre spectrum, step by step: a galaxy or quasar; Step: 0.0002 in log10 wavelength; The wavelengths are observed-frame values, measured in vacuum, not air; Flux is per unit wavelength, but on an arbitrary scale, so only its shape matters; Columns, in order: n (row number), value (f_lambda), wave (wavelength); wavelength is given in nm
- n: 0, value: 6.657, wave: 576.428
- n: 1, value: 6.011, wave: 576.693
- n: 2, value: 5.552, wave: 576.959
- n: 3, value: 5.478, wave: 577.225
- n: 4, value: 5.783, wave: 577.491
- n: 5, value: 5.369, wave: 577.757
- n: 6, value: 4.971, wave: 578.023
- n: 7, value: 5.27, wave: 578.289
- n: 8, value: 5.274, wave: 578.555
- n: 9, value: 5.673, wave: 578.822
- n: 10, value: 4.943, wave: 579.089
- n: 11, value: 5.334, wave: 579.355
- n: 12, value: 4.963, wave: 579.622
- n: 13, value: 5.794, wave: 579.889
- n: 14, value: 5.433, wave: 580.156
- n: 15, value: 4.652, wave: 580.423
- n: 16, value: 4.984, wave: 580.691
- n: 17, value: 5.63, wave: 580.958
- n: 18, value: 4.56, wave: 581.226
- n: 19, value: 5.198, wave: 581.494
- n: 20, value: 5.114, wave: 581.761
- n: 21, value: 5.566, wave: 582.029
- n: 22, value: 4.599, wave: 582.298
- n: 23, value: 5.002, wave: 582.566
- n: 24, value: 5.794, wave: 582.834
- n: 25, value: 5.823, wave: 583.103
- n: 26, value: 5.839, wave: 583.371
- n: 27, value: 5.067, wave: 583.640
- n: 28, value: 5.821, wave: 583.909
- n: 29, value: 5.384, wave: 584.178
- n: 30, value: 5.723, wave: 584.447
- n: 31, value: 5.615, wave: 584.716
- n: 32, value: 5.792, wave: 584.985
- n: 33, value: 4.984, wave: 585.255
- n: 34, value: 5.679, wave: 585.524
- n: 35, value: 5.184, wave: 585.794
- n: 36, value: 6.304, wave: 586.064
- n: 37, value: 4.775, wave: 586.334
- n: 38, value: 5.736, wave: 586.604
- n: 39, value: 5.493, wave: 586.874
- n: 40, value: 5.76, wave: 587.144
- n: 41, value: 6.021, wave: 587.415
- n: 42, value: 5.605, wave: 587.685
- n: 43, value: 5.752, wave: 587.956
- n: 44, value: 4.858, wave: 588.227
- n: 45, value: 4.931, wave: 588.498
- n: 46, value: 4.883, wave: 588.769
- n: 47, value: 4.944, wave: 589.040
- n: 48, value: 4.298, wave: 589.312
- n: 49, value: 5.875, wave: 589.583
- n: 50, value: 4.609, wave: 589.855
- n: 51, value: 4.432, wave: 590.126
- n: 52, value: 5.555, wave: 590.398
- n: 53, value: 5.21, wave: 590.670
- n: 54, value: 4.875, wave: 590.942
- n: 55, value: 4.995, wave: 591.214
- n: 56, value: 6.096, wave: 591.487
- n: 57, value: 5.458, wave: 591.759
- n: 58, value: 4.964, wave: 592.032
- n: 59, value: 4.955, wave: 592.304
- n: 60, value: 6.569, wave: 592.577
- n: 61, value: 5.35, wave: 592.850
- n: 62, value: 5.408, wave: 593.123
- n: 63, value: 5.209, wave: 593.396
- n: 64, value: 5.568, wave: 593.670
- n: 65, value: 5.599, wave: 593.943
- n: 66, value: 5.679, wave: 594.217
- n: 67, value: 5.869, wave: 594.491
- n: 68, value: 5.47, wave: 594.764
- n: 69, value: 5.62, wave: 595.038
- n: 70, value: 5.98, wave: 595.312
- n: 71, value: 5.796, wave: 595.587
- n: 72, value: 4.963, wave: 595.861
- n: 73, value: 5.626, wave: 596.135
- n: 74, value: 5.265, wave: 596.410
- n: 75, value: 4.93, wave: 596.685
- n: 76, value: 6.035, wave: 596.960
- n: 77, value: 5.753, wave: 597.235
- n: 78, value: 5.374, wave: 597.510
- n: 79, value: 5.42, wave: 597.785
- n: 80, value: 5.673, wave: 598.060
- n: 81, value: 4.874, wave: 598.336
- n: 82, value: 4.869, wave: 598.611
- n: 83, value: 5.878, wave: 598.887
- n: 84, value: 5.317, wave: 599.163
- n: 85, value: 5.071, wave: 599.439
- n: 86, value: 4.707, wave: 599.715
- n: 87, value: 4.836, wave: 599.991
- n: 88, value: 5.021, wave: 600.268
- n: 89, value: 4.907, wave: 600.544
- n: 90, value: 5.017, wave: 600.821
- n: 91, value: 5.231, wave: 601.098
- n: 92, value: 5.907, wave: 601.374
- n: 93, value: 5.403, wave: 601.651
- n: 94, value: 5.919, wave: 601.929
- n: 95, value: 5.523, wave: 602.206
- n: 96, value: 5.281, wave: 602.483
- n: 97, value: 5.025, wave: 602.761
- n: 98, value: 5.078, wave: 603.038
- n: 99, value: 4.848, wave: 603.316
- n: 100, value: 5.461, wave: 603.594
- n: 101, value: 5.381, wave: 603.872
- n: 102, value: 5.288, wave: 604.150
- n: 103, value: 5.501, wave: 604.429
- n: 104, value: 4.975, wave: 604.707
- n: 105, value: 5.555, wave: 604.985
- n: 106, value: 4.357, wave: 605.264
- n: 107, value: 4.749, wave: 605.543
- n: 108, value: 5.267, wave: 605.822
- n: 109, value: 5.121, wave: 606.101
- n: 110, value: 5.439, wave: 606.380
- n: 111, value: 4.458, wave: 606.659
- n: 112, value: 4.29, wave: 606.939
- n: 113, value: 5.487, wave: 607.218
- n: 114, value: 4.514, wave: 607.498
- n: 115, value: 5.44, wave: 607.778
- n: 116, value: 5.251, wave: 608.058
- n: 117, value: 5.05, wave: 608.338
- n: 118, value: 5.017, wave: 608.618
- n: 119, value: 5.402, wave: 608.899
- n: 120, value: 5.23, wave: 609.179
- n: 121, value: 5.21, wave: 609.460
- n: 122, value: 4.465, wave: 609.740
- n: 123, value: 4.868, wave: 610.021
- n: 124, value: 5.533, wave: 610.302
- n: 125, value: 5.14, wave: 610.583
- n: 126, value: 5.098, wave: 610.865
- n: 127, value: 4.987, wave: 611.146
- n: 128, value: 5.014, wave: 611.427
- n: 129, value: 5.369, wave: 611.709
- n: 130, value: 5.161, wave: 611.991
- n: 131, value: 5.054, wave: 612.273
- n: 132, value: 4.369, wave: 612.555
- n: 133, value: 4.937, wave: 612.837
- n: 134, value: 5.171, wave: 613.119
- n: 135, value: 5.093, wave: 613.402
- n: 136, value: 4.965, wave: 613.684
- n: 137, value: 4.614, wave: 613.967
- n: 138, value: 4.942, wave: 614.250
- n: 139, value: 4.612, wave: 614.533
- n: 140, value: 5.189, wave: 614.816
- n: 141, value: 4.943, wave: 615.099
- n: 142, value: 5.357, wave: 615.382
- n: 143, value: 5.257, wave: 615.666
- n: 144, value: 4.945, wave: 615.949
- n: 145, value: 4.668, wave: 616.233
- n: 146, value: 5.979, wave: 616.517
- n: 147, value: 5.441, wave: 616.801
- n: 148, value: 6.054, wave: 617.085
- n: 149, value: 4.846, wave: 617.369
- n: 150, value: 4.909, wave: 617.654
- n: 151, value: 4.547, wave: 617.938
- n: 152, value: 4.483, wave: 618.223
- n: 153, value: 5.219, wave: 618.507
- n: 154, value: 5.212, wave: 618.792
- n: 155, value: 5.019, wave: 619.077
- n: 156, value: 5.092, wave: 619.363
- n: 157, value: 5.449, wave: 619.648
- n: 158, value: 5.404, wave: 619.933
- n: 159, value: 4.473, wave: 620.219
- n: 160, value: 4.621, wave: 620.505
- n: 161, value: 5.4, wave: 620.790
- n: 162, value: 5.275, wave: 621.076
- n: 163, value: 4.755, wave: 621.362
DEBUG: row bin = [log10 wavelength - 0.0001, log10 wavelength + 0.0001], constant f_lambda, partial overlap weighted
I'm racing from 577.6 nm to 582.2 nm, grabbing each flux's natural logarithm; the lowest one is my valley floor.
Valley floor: 1.52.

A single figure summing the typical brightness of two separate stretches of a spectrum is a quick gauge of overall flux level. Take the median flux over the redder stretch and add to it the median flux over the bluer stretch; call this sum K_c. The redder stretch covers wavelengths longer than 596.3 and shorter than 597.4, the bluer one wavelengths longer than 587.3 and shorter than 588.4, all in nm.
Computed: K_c 11.2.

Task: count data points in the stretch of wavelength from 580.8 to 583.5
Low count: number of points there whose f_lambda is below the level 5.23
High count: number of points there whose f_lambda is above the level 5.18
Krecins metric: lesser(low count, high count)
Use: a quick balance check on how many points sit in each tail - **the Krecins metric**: 5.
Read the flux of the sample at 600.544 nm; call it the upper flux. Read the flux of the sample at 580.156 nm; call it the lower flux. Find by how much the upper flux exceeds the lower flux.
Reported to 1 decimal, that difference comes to -0.5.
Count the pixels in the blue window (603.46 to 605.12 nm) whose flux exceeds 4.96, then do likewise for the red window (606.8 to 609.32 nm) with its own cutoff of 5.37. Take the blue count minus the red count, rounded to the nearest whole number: 3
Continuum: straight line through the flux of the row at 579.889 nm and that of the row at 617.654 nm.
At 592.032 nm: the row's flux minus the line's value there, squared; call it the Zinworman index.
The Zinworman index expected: 0.30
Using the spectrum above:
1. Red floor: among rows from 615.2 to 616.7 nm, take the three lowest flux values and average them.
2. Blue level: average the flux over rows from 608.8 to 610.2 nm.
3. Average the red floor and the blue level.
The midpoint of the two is 5.00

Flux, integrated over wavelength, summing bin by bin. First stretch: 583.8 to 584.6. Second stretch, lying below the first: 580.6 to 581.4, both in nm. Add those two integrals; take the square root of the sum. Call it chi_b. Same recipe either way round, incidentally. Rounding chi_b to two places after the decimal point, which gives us 2.93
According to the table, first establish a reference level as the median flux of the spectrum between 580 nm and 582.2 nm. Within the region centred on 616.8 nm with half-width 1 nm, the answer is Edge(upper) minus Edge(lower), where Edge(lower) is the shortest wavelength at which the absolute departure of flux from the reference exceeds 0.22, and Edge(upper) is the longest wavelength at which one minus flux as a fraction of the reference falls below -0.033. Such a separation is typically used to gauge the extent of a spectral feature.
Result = 0.85 nm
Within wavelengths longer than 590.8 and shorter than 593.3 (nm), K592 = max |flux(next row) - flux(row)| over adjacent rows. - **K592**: 1.61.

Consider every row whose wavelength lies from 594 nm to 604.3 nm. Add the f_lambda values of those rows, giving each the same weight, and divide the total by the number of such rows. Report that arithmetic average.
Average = 5.4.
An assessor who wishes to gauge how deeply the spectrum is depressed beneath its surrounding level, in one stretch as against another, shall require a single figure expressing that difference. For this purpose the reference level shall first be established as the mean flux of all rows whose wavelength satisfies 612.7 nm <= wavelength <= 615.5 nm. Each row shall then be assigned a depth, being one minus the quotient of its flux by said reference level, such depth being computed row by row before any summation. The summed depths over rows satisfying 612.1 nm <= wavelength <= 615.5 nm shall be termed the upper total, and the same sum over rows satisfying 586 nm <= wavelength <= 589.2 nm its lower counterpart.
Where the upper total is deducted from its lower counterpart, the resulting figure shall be -1.2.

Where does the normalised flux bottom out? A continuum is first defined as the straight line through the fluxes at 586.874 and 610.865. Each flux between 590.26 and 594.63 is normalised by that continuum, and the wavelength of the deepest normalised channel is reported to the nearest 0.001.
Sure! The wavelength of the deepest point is 590.942 nm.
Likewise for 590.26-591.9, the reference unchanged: 590.942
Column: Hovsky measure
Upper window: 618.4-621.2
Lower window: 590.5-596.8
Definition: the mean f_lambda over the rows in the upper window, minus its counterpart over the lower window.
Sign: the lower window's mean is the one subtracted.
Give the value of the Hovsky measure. -0.34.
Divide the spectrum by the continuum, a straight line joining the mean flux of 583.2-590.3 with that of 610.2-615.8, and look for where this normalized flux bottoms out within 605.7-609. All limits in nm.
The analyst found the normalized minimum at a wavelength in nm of 606.939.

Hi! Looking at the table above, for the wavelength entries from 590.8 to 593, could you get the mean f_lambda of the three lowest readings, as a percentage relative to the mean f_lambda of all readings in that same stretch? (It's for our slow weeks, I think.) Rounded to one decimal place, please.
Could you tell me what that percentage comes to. 91.2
